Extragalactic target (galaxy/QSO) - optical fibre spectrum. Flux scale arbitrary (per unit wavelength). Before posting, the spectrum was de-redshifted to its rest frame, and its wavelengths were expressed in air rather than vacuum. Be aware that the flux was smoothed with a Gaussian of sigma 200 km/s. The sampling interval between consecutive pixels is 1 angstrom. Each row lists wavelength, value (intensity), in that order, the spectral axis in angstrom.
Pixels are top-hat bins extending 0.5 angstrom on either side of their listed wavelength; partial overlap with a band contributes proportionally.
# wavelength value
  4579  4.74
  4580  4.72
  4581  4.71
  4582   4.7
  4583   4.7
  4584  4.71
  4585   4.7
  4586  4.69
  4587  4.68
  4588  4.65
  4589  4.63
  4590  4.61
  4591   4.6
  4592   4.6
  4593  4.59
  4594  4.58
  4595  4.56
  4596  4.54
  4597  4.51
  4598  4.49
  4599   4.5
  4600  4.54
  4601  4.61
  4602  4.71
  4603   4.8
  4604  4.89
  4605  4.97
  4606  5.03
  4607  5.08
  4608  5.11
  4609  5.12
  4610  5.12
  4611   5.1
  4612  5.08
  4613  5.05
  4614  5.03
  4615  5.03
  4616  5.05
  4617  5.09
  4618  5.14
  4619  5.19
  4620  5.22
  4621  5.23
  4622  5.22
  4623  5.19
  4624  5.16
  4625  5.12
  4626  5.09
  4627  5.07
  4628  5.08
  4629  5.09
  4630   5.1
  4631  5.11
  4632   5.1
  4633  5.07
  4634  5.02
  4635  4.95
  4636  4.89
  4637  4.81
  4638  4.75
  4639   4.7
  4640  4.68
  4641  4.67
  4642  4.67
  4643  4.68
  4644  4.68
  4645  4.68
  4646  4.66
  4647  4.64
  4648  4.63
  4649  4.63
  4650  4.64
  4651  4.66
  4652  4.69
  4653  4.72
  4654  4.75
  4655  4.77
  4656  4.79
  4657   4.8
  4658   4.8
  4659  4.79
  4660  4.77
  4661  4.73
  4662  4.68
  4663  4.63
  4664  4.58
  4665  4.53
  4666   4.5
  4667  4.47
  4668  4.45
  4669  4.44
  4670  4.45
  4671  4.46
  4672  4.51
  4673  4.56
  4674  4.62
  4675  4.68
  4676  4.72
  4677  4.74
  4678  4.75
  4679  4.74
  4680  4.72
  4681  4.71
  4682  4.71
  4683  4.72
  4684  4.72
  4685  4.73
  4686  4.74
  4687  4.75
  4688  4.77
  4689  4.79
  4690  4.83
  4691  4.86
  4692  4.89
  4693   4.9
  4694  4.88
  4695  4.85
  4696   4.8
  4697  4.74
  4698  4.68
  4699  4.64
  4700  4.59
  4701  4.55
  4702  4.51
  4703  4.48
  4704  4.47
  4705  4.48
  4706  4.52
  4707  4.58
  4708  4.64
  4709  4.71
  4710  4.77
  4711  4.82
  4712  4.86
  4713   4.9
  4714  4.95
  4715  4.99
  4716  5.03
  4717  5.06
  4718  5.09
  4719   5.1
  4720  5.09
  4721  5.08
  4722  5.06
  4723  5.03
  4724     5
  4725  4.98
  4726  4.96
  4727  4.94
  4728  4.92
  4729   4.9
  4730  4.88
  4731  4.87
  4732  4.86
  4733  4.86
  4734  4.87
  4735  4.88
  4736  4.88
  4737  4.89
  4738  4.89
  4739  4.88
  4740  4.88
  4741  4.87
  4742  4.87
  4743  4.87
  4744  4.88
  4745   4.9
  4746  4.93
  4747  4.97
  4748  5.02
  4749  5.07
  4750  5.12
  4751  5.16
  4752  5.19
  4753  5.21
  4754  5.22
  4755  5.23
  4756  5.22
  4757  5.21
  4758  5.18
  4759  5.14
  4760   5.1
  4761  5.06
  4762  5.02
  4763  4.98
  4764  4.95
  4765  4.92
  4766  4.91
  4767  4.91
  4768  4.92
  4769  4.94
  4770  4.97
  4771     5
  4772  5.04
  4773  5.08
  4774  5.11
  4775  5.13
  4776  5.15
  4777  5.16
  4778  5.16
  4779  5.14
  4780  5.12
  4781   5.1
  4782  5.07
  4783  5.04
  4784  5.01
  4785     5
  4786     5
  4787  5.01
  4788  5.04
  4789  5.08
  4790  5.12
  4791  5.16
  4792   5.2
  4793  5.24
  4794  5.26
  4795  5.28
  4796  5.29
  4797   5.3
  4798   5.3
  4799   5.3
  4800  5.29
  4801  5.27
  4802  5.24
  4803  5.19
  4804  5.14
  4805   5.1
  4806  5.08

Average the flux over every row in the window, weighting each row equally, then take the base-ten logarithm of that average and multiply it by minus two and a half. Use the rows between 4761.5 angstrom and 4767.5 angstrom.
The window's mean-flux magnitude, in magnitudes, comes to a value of -1.74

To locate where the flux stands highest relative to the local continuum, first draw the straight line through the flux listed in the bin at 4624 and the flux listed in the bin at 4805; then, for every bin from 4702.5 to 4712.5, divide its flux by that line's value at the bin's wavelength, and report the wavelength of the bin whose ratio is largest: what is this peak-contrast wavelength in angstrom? 4712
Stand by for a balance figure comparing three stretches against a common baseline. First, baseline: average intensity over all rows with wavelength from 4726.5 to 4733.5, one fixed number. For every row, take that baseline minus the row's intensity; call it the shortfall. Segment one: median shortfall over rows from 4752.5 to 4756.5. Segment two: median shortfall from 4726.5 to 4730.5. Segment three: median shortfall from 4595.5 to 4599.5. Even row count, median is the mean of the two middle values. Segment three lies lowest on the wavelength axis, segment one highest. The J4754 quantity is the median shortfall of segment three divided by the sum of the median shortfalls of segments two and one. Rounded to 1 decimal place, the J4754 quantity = -1.1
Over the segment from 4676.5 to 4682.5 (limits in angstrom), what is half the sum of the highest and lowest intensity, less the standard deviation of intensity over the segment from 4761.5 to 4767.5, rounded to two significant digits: 4.7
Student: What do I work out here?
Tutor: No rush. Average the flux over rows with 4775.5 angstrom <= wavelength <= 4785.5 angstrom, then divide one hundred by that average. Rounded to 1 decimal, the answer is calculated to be 19.6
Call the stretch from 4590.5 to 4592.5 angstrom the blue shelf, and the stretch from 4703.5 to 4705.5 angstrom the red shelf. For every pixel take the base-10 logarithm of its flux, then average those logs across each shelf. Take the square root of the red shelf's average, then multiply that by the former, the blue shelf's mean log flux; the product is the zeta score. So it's 0.53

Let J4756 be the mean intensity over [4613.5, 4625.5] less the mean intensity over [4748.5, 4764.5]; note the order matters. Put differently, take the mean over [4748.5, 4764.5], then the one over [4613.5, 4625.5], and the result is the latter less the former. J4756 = 0.0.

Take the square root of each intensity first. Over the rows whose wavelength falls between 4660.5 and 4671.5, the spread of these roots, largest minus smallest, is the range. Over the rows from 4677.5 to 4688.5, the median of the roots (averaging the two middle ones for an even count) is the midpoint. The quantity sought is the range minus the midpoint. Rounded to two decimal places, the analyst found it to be -2.11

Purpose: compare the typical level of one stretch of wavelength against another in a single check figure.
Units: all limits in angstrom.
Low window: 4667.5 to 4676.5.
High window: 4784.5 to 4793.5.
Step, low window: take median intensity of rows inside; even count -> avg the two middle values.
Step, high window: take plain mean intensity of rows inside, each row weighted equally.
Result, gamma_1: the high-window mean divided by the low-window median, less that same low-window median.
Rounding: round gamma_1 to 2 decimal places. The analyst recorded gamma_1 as -3.38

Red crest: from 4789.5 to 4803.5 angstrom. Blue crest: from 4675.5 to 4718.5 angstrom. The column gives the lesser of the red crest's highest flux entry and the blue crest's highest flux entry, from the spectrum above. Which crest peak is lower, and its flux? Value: 5.1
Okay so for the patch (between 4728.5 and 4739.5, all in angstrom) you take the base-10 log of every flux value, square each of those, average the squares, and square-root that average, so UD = 0.688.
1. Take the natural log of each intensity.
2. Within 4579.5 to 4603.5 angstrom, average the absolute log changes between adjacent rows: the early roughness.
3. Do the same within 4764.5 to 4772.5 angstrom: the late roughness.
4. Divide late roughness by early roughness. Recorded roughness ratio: 0.77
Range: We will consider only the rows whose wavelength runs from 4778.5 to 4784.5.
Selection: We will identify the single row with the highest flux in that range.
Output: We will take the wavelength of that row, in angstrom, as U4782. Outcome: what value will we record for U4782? 4779 angstrom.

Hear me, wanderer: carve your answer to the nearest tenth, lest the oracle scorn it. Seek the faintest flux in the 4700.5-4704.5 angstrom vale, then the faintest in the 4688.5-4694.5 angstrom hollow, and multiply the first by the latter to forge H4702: 21.4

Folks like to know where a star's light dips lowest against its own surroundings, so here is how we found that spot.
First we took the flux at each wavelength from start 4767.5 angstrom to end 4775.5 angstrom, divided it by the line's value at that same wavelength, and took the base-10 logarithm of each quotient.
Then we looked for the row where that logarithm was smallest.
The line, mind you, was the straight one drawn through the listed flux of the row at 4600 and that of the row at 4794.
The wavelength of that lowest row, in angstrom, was 4768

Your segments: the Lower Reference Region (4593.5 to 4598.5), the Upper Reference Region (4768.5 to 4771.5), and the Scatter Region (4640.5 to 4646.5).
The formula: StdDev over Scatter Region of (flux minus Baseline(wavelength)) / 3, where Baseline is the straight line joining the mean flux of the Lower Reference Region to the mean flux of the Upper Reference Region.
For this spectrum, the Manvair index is 0.003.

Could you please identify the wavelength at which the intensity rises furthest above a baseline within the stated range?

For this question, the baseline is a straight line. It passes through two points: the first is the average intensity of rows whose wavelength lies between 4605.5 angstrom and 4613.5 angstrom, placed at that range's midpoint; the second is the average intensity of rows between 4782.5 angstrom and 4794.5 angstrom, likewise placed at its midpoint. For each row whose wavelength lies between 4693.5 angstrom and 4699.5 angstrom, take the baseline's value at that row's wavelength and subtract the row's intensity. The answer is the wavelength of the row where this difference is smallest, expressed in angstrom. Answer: 4694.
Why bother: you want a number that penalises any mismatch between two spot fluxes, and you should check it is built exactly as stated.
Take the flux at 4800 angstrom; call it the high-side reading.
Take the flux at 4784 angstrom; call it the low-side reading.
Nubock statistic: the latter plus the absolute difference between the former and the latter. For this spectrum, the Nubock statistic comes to 5.29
